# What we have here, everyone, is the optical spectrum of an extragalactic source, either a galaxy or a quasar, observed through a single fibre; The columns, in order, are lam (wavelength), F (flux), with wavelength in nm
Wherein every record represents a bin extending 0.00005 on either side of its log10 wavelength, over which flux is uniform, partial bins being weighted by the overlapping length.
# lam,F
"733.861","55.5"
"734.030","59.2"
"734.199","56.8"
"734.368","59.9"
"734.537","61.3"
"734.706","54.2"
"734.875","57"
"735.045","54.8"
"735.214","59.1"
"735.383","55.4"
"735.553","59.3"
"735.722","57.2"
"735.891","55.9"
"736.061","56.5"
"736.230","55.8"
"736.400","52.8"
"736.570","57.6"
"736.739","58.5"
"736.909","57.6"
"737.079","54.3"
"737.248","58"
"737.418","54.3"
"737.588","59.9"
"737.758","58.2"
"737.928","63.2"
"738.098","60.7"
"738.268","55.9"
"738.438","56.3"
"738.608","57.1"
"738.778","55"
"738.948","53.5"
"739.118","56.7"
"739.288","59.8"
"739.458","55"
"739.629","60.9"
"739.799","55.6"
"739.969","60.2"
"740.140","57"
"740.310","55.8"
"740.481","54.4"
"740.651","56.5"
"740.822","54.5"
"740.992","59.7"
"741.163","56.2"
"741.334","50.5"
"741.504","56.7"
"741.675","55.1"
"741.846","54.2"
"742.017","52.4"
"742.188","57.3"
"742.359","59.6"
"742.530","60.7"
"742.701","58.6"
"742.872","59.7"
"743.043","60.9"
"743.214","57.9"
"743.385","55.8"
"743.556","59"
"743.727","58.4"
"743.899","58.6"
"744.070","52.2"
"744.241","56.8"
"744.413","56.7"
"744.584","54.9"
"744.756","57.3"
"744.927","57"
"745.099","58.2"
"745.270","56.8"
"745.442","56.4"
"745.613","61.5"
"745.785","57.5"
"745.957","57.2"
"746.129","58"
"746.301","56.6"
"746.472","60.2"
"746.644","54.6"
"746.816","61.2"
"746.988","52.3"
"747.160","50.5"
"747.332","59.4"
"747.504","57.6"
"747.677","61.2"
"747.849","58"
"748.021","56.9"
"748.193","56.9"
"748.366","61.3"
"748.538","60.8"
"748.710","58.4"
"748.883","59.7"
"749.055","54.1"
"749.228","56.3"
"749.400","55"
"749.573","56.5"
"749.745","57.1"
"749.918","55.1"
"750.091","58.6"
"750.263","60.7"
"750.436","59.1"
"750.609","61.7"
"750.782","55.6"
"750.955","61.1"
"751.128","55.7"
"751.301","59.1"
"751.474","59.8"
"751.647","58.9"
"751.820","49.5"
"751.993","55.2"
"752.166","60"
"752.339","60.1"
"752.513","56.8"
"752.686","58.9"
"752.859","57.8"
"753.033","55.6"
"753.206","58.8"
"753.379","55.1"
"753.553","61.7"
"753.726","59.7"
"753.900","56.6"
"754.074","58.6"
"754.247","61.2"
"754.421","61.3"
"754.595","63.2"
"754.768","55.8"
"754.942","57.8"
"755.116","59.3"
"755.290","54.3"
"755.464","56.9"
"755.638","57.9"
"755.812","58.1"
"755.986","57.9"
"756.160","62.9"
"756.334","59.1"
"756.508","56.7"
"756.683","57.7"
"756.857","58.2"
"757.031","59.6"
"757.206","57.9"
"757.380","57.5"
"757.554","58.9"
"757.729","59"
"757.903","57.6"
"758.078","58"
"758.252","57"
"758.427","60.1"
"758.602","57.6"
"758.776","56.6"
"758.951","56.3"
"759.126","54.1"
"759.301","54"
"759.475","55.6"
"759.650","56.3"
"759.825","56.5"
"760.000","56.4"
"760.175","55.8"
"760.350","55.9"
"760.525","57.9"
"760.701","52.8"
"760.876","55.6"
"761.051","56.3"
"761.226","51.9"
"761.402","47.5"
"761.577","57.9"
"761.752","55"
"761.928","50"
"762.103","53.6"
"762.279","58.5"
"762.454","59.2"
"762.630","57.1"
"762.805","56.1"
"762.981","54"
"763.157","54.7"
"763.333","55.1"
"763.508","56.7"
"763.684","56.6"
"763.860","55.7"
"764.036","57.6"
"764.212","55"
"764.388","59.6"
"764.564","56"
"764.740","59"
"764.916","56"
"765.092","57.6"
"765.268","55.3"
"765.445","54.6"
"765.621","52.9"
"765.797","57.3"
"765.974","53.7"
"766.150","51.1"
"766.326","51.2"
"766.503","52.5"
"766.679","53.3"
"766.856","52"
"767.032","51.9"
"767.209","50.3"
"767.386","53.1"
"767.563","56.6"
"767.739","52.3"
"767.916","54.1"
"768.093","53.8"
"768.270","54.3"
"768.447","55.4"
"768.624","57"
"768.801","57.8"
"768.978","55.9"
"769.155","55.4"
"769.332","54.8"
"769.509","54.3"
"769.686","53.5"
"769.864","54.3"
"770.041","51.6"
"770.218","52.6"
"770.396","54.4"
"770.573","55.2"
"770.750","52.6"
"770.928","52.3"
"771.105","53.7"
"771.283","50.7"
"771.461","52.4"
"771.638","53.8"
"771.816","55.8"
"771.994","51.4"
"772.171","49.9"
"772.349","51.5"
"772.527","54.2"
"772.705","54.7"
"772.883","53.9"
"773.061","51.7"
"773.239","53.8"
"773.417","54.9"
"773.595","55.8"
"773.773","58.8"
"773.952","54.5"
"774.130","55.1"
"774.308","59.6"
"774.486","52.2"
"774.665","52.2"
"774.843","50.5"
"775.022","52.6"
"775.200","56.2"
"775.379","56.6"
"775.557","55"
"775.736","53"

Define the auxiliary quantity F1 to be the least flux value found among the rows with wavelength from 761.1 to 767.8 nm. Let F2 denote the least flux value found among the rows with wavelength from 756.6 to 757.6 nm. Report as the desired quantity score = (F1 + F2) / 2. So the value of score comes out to 52.5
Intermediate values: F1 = 47.5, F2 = 57.5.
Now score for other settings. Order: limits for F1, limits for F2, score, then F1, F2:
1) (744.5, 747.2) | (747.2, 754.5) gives 50.0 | 50.5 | 49.5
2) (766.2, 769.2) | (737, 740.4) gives 51.9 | 50.3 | 53.5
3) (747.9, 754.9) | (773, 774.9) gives 50.0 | 49.5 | 50.5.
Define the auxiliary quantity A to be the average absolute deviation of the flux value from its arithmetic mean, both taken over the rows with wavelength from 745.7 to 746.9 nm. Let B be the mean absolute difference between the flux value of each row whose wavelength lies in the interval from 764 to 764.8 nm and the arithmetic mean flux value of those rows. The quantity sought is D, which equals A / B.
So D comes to 1.0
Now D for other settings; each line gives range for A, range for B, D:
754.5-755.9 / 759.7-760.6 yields 3.1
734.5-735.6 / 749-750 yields 2.3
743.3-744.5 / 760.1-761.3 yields 1.0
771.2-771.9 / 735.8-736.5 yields 1.3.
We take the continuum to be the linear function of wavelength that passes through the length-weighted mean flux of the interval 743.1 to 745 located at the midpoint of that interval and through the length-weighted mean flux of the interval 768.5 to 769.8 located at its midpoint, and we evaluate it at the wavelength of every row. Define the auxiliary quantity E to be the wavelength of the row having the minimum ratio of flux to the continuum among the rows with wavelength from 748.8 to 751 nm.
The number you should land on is 749.055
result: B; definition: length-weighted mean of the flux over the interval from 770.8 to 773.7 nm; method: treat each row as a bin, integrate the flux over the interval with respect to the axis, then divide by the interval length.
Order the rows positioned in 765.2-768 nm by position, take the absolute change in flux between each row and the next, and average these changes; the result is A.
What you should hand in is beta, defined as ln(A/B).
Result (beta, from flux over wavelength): -3.3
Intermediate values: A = 2.0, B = 53.2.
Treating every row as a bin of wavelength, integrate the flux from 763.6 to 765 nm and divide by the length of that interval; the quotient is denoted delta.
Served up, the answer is 56.9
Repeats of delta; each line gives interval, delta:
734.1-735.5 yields 57.4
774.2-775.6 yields 54.4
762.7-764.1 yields 55.8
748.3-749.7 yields 57.7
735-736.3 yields 56.9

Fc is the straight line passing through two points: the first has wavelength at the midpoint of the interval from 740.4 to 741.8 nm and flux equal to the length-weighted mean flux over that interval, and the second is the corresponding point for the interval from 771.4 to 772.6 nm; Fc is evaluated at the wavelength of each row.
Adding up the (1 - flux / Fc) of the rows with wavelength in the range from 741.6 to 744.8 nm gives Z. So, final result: -0.66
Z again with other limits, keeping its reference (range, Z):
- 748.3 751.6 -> -1.23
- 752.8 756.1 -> -1.41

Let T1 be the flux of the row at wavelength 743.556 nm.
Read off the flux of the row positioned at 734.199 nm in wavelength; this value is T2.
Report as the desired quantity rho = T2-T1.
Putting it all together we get -2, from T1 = 59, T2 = 56.8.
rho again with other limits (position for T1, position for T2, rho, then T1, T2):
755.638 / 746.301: -1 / 57.9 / 56.6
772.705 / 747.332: 5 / 54.7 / 59.4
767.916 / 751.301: 5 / 54.1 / 59.1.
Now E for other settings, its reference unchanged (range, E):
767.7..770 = 767.739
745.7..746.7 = 746.644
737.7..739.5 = 738.948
